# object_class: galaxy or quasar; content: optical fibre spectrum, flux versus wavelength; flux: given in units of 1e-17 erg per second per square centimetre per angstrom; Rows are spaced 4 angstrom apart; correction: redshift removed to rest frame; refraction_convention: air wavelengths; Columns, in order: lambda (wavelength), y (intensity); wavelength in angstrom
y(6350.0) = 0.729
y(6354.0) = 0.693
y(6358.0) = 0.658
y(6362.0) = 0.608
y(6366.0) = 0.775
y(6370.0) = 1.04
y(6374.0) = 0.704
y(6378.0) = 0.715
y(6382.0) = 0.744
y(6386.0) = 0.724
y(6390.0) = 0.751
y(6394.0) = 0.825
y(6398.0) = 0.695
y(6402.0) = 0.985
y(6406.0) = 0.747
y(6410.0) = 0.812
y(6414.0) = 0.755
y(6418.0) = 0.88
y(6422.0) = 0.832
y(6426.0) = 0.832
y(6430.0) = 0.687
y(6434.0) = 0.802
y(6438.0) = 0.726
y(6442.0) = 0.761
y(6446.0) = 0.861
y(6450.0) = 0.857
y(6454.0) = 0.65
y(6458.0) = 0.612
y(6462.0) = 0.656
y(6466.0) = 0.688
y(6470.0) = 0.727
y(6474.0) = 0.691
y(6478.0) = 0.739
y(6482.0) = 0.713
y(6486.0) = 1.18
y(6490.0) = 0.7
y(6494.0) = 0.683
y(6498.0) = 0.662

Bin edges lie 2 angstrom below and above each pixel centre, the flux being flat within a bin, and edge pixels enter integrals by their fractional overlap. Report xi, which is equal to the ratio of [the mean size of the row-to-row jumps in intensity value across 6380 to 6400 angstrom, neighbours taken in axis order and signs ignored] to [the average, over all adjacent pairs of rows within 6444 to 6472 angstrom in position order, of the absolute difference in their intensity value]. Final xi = 1.03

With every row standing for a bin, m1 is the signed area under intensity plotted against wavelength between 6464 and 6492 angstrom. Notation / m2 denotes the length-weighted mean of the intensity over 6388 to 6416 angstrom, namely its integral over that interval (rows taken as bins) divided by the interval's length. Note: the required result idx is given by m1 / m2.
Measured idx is 27.3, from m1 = 21.8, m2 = 0.796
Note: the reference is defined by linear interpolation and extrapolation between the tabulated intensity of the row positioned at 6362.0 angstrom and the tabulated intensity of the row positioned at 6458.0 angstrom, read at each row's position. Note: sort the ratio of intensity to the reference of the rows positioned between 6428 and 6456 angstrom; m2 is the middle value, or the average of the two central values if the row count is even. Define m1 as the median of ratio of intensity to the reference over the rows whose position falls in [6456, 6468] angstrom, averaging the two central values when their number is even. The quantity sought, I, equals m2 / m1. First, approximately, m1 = 1.07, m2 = 1.24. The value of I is 1.16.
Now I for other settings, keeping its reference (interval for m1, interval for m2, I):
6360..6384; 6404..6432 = 1.11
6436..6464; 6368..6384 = 1.01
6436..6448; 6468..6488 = 0.95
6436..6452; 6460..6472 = 0.85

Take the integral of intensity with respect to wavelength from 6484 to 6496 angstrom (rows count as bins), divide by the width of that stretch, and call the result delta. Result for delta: 0.854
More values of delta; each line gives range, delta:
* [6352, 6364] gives 0.653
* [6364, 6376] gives 0.840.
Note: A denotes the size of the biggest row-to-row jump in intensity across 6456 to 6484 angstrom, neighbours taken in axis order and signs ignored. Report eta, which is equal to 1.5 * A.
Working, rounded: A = 0.05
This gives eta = 0.07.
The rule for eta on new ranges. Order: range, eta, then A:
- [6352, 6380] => 0.50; 0.34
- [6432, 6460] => 0.31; 0.21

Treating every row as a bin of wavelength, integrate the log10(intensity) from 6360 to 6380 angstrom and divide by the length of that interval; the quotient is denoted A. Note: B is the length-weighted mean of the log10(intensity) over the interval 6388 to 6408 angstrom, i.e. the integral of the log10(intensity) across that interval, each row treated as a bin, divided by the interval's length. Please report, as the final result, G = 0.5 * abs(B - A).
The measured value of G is 0.011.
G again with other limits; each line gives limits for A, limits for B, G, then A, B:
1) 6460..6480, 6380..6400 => 0.014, -0.155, -0.127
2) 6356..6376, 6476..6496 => 0.012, -0.129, -0.105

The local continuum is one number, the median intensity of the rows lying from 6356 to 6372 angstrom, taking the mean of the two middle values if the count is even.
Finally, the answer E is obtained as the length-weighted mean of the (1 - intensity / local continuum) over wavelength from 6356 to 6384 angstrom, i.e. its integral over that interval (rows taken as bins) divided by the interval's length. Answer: -0.05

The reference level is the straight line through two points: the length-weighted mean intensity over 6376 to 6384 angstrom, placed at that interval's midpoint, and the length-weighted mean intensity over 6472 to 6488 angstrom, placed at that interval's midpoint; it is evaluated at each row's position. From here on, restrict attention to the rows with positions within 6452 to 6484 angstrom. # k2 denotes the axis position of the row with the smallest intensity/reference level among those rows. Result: 6458.0 angstrom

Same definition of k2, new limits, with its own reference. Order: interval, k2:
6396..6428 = 6398.0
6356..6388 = 6362.0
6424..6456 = 6454.0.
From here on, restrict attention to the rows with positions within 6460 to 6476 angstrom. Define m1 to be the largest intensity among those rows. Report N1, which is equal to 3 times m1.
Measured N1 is 2.18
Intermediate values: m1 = 0.727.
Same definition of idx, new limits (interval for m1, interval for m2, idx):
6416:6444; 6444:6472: 30.6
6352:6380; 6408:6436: 26.0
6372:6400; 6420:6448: 26.3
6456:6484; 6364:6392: 24.8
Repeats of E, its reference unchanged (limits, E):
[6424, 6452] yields -0.10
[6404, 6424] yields -0.12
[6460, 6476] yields 0.04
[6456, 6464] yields 0.12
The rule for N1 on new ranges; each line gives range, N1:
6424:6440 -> 2.50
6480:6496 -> 3.54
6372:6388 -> 2.23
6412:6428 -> 2.64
